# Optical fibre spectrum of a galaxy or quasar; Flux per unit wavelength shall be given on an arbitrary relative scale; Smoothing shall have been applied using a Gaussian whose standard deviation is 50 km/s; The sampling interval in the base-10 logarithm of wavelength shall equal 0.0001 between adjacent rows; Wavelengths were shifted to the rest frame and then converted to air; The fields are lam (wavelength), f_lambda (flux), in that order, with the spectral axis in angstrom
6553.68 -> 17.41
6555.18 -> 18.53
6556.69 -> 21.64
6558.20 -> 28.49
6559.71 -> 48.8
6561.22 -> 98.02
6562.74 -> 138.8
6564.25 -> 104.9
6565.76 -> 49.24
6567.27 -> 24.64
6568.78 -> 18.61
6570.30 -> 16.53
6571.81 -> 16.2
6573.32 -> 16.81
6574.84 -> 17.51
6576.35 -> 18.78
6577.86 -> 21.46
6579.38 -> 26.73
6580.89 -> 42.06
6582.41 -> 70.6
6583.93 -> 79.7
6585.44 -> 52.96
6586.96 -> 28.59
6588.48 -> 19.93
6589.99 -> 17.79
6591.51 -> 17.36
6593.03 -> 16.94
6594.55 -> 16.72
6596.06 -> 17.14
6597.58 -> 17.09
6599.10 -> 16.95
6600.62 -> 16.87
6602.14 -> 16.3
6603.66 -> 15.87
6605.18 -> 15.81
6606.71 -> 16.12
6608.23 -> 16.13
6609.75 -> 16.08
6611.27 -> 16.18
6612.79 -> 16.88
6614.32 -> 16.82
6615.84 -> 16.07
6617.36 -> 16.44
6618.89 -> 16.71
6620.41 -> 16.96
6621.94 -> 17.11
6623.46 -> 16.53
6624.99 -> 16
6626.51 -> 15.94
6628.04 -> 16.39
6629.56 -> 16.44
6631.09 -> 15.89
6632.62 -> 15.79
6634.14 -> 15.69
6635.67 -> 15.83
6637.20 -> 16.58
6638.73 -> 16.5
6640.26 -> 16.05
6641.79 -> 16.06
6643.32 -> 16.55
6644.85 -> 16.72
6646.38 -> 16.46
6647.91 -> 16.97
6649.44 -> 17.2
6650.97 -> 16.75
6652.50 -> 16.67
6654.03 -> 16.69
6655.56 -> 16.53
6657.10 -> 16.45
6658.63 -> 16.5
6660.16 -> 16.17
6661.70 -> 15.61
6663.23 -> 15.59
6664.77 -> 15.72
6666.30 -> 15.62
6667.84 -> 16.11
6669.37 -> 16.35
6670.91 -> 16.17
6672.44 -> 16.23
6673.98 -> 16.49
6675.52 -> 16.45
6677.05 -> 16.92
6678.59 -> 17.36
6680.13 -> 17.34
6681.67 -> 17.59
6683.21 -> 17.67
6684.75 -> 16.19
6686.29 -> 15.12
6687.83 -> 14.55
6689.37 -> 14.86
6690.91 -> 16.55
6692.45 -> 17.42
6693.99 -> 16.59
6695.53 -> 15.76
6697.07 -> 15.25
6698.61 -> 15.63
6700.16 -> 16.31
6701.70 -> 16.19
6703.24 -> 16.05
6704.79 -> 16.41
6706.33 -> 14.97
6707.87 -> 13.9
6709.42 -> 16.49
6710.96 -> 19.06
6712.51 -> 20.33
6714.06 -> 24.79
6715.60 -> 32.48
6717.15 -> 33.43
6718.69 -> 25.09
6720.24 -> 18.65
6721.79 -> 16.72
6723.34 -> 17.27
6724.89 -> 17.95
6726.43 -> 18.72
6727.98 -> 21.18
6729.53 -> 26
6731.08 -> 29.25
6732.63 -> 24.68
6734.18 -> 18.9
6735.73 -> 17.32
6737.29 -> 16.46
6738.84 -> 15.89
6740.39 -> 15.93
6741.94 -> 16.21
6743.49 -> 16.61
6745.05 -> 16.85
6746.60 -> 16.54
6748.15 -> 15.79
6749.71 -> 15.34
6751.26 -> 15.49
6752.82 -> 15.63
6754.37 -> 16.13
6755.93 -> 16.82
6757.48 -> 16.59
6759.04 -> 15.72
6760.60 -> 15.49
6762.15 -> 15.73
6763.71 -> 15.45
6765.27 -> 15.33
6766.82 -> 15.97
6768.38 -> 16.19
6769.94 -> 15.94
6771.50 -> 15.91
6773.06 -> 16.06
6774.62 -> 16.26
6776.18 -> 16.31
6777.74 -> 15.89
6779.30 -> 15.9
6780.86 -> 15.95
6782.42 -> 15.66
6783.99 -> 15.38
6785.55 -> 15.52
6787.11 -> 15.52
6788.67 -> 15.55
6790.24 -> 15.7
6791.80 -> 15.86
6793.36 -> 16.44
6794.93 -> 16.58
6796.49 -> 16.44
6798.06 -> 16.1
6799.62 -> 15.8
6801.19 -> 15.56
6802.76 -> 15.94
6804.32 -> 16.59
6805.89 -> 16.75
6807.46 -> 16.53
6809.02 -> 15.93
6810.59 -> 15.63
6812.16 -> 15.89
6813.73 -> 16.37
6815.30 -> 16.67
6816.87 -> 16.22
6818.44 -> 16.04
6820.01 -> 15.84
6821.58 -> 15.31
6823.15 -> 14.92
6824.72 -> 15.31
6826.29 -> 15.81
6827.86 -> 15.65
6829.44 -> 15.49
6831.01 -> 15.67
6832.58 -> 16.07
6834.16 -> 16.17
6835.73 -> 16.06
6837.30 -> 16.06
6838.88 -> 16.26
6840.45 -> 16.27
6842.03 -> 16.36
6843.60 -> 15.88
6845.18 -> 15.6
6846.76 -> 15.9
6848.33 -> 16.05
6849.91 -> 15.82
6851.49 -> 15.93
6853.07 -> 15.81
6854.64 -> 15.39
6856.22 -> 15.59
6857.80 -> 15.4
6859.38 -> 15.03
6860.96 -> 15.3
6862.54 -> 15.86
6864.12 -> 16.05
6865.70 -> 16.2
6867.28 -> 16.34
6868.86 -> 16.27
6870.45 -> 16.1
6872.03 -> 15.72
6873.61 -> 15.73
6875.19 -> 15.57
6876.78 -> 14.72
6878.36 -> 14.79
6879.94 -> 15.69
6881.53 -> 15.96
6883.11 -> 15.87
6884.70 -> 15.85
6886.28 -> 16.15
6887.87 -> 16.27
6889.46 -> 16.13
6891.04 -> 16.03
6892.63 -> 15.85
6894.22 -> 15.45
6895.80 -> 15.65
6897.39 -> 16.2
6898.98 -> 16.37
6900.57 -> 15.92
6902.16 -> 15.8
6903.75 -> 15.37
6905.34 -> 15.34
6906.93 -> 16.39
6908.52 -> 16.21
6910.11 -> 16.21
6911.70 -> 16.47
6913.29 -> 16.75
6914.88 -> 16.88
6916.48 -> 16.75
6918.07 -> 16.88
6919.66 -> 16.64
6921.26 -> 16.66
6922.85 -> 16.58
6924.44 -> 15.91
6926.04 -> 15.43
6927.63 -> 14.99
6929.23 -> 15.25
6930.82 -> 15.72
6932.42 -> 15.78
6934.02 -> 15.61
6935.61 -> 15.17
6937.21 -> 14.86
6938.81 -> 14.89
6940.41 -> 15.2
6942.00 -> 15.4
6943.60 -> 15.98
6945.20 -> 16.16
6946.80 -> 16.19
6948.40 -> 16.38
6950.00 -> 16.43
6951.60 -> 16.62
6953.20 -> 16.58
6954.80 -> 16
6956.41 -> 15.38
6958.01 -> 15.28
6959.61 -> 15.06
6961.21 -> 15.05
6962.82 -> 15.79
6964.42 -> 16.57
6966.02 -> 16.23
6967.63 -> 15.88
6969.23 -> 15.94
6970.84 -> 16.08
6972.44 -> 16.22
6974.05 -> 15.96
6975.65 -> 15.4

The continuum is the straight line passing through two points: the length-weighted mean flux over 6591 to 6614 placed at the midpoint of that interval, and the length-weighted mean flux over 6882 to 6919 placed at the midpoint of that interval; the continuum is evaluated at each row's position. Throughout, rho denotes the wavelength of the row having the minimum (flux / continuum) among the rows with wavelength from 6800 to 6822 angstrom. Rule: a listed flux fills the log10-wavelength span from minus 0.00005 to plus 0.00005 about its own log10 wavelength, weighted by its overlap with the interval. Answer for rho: 6821.58 angstrom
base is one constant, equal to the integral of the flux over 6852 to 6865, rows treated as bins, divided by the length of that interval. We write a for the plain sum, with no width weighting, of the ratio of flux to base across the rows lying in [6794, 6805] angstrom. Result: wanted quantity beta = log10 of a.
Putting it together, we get 0.86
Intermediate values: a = 7.3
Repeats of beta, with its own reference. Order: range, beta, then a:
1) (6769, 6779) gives 0.79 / 6.2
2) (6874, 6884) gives 0.77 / 5.9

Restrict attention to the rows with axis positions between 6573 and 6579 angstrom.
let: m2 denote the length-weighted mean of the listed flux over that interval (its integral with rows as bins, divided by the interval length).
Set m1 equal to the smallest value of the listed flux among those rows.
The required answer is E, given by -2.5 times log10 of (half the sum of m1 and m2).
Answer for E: -3.14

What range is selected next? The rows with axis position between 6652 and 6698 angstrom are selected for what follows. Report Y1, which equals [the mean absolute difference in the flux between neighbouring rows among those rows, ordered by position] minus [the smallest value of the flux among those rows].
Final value -14.1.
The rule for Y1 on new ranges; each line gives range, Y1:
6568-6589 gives -6.5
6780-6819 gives -15.1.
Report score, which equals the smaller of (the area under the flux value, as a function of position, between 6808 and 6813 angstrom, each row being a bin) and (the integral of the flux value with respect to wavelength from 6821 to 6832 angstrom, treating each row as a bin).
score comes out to 79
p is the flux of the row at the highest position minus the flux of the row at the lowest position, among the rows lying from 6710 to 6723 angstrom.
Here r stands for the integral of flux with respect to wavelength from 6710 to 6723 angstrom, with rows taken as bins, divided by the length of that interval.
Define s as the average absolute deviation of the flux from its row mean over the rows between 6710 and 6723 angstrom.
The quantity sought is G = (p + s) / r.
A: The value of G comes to 0.12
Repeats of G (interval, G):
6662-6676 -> 0.07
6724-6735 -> 0.21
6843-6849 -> 0.02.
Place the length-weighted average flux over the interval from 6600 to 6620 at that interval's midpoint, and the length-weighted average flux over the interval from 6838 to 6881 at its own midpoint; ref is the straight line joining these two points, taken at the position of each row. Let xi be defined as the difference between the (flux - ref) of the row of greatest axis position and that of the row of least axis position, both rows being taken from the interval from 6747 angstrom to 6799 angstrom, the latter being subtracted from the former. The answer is 0.4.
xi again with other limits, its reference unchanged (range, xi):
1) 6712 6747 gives -3.7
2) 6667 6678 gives 0.8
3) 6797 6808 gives 0.5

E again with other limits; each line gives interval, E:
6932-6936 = -2.97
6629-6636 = -3.00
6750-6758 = -3.00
